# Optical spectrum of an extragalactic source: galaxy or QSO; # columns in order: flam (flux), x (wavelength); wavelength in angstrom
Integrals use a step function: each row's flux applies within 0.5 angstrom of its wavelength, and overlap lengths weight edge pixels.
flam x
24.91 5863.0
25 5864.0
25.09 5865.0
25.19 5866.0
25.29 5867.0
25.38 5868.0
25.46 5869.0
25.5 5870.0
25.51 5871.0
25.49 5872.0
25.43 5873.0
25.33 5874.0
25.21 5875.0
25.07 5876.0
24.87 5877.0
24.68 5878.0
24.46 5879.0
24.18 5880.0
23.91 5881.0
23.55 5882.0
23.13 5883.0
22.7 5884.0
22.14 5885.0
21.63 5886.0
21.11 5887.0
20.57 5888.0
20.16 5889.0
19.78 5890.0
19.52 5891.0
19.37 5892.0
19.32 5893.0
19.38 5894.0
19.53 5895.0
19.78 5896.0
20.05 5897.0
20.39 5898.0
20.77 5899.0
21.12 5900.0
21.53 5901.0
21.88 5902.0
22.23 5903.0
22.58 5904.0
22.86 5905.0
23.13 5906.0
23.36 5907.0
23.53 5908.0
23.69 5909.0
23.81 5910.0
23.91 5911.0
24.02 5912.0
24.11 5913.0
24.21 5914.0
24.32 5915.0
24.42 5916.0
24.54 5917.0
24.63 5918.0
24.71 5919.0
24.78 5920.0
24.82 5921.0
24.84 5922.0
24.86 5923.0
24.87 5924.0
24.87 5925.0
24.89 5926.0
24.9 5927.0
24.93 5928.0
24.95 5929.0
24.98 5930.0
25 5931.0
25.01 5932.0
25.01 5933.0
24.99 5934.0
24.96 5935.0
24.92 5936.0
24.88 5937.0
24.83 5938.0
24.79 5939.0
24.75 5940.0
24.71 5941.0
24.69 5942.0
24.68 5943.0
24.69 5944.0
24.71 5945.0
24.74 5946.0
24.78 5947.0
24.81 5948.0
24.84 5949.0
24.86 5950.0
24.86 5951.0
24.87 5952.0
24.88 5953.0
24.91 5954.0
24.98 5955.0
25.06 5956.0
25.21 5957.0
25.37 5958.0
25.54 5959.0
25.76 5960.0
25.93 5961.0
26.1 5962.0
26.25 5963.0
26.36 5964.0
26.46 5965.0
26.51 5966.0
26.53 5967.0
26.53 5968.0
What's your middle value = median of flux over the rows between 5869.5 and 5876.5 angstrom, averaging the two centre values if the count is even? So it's 25.4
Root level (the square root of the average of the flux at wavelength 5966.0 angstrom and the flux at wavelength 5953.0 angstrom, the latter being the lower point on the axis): 5.07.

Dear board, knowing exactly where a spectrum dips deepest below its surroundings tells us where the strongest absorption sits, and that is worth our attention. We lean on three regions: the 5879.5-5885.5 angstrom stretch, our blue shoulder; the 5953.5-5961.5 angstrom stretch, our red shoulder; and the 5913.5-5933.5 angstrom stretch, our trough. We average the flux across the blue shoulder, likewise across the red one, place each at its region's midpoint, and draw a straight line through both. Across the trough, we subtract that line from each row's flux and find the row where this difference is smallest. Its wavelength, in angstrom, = 5914.0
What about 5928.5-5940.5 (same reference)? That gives 5940.0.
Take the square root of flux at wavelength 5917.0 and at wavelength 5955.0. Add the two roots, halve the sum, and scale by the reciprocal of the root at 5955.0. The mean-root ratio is 0.996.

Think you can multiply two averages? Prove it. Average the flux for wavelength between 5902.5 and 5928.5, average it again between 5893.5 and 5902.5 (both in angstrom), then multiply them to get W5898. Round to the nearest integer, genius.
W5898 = 495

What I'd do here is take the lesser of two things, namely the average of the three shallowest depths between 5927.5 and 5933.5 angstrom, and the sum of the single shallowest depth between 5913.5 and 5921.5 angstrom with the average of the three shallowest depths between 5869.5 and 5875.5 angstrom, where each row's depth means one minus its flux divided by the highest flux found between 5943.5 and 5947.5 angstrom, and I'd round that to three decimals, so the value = -0.031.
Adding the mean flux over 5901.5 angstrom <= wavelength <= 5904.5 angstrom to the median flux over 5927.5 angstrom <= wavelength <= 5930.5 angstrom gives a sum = 47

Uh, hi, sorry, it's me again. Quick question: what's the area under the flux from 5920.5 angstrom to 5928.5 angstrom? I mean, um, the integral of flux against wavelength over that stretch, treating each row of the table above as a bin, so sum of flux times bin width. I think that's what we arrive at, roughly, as 199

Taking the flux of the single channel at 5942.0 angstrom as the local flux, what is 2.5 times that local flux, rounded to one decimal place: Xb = 61.7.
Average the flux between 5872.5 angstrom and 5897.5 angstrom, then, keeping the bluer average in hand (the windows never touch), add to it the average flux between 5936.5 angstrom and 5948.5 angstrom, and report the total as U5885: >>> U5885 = 46.9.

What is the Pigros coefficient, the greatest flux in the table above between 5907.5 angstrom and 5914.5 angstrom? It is 24.21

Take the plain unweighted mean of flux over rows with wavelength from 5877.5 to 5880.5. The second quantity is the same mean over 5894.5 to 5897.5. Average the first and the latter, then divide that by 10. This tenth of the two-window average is 2.21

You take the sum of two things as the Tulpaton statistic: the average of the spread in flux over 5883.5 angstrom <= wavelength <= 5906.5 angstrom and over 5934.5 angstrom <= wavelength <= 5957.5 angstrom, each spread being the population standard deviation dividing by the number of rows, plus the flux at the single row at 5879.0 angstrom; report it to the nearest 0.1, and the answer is 25.1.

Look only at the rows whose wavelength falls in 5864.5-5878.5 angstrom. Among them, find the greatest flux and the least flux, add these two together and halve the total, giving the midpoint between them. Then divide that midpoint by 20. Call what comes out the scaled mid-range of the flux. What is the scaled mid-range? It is 1.25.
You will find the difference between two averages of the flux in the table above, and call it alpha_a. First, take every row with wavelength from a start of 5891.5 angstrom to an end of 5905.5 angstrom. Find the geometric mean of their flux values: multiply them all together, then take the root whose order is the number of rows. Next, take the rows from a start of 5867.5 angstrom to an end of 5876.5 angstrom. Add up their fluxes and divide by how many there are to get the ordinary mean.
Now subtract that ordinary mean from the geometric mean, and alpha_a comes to -4.6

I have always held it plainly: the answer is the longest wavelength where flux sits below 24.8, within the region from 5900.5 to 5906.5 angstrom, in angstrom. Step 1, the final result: 5906.0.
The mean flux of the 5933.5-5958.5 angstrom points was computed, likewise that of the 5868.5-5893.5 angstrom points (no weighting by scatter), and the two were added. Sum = 48.0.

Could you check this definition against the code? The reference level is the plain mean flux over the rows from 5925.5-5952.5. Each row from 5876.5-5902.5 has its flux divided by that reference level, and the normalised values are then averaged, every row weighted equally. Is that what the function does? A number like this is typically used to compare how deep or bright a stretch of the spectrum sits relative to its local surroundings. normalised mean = 0.87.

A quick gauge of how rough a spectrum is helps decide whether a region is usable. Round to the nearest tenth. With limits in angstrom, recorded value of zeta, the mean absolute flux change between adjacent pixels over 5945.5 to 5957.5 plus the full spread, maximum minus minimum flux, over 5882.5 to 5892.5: 3.8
